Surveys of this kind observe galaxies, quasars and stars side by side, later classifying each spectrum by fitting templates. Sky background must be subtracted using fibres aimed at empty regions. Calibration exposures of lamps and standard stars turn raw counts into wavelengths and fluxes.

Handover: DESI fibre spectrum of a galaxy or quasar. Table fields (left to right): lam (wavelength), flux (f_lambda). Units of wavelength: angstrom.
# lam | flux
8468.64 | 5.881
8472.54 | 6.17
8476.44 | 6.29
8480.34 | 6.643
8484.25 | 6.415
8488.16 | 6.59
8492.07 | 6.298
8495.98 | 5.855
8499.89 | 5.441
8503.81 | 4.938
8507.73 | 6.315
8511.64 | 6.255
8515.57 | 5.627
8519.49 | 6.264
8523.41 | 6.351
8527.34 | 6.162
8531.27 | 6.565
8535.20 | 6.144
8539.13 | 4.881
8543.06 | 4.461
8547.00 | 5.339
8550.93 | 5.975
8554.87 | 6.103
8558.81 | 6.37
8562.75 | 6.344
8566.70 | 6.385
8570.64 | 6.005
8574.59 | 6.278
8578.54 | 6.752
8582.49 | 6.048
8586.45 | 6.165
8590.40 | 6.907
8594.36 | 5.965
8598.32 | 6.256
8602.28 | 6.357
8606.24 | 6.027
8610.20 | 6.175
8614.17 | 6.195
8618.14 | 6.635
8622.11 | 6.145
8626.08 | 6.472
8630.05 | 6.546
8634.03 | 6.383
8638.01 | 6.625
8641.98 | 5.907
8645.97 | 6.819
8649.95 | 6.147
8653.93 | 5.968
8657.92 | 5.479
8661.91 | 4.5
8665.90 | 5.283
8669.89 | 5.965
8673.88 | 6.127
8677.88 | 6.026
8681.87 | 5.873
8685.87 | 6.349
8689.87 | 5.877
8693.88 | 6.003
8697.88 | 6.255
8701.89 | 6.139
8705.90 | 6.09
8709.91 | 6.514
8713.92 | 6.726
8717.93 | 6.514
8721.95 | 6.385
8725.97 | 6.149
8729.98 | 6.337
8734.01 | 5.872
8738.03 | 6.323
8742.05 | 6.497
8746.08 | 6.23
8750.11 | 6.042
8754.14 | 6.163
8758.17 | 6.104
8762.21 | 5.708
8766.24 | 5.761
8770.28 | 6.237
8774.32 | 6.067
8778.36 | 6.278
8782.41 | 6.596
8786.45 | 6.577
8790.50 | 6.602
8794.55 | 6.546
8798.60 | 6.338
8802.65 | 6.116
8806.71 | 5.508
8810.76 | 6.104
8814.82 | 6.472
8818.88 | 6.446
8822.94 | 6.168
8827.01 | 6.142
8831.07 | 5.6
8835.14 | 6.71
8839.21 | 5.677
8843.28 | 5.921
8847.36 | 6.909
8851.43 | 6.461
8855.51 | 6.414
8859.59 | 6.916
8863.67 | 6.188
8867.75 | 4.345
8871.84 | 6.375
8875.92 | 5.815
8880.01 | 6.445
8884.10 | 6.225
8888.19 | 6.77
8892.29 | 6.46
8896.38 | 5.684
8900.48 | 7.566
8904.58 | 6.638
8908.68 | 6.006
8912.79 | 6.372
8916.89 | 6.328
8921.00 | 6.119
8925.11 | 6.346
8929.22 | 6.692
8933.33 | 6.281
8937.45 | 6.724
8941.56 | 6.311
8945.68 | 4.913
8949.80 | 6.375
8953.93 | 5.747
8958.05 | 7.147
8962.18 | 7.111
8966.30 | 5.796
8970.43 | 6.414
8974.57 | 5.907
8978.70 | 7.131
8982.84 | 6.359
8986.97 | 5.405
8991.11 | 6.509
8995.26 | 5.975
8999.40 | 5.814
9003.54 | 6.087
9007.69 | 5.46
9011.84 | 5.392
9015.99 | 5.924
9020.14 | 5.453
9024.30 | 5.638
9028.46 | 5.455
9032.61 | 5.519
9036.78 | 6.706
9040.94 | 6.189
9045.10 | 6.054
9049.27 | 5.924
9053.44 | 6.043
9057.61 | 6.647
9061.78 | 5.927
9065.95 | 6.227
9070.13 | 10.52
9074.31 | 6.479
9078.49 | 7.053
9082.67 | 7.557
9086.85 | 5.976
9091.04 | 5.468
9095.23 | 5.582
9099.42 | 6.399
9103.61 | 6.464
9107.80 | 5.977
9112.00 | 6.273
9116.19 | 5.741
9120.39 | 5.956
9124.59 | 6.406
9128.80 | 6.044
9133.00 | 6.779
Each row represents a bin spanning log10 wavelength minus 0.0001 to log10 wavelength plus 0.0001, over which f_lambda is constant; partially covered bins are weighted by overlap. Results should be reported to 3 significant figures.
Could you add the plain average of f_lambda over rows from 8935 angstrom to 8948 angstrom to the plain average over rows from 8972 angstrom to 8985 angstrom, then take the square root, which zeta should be 3.53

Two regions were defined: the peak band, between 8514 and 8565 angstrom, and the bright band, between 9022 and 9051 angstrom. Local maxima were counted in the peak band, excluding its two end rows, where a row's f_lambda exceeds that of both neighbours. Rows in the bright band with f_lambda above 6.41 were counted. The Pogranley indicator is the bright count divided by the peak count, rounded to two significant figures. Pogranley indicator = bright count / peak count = 0.33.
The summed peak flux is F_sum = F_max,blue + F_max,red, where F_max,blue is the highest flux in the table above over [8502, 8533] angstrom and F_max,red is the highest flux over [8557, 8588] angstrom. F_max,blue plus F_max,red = 13.3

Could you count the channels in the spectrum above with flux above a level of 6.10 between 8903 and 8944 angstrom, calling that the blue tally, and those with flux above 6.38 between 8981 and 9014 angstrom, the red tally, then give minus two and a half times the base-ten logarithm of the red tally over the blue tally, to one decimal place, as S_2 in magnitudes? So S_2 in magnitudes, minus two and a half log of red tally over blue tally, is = 2.4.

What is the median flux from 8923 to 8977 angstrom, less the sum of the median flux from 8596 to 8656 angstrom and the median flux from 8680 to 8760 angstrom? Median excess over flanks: -6.1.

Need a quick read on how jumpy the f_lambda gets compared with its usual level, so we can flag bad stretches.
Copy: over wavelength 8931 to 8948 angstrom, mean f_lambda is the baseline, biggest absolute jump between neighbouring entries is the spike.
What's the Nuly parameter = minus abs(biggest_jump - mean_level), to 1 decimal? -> -4.7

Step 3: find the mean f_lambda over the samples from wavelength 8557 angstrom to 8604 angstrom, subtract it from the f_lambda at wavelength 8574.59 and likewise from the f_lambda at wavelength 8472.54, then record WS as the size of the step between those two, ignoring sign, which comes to 0.1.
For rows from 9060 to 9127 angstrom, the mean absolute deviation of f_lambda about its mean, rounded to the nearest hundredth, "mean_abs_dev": 0.70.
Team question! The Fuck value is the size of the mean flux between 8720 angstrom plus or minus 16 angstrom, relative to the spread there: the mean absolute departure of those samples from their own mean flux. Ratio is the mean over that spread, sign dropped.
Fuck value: 29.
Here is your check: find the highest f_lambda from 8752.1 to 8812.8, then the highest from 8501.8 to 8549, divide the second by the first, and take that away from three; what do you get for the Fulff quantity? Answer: 2.01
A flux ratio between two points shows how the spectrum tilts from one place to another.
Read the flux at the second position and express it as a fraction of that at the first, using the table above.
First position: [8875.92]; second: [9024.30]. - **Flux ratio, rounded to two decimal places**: 0.97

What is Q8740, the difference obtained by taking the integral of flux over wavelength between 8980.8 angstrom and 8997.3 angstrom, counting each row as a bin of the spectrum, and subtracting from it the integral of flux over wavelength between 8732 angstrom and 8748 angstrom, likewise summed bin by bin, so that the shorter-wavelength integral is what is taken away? 0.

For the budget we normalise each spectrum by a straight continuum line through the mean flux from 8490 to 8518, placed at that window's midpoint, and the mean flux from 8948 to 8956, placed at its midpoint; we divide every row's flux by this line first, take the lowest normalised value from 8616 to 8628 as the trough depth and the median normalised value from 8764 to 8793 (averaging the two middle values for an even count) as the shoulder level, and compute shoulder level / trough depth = 1.01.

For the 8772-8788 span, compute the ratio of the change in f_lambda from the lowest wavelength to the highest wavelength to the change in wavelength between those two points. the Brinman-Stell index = 0.04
